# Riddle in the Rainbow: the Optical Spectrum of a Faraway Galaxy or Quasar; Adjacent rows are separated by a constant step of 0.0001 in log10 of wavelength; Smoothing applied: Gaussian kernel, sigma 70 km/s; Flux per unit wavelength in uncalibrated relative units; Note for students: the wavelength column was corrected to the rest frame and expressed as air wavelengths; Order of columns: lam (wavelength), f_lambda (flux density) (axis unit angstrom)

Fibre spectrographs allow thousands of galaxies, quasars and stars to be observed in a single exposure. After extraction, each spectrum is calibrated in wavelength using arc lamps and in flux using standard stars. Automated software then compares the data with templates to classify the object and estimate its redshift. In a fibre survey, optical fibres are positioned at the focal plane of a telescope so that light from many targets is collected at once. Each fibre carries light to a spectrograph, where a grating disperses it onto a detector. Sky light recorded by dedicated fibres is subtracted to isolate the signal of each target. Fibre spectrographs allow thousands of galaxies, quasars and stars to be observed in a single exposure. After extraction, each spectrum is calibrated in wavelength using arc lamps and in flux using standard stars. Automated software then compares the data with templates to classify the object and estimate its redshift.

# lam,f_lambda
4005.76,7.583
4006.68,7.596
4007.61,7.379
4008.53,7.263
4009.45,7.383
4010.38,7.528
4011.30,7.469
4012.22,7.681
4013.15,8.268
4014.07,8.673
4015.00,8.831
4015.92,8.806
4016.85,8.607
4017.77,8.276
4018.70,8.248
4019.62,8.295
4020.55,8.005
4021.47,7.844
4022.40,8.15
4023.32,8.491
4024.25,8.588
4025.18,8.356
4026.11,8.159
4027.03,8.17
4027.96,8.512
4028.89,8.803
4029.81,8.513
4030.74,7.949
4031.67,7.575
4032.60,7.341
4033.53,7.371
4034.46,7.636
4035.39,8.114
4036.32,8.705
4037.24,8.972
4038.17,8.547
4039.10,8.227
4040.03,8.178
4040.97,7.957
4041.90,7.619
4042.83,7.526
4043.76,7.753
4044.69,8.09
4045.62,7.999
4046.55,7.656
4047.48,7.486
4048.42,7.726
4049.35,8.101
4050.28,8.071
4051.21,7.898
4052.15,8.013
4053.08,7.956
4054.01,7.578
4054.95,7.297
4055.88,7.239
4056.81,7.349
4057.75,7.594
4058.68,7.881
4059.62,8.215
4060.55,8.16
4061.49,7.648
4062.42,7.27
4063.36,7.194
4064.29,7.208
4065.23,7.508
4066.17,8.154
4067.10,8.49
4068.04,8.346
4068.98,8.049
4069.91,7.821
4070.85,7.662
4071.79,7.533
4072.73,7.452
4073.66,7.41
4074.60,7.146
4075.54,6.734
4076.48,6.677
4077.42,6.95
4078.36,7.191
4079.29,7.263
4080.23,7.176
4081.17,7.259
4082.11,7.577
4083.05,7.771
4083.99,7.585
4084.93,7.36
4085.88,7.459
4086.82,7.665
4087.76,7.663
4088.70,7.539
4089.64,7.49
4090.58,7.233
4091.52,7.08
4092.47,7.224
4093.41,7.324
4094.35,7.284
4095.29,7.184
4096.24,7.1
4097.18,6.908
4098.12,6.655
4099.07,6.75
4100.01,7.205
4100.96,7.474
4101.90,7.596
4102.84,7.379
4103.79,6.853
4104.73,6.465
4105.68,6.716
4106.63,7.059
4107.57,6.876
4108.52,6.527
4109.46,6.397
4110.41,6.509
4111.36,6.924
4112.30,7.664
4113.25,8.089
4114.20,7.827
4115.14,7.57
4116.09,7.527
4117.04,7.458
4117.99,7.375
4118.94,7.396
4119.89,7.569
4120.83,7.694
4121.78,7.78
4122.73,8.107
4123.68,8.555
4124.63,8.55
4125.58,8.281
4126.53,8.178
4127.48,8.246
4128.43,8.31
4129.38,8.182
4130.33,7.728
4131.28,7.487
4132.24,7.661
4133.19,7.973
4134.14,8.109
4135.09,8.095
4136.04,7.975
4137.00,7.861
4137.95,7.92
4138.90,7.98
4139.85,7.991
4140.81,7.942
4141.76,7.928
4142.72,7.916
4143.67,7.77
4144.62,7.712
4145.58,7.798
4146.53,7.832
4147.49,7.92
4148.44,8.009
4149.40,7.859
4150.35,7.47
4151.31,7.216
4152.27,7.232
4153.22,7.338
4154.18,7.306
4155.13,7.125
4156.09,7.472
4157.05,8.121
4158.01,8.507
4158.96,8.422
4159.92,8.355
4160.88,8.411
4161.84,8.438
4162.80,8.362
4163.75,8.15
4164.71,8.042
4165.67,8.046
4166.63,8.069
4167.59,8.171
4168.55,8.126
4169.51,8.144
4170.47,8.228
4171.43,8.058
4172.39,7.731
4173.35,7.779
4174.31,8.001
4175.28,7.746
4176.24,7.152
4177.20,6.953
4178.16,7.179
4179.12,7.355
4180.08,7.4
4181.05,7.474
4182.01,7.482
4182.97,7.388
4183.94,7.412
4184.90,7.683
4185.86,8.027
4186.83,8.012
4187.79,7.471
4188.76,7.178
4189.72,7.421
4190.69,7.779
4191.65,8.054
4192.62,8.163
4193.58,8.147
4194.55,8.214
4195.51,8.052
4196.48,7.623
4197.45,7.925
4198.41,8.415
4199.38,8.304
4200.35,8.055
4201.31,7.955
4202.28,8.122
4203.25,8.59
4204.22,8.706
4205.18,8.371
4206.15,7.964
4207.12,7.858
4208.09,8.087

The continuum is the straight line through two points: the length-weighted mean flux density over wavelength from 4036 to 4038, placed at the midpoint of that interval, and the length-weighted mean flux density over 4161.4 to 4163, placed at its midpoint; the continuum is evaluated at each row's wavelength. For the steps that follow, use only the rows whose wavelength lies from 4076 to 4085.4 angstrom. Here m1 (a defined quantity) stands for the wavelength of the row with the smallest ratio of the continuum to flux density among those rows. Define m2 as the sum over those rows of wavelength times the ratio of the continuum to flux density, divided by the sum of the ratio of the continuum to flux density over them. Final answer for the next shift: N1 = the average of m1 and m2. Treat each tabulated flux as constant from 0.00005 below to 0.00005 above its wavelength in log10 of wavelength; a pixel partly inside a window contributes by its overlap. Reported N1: 4081.8 angstrom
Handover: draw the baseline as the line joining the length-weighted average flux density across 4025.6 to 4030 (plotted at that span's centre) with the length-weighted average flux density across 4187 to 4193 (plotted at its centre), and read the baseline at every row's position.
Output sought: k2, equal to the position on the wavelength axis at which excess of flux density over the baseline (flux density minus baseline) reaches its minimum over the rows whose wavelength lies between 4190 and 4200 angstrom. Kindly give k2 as 4196.48 angstrom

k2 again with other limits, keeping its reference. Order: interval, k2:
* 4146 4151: 4150.35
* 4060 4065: 4063.36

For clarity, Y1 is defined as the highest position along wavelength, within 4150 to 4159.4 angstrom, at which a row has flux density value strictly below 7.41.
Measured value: 4155.13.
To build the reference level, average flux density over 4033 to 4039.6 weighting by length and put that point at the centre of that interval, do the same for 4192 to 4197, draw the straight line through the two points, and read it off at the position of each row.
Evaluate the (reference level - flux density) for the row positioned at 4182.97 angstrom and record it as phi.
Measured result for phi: 0.7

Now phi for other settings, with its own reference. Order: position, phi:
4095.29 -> 1.0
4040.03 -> 0.0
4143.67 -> 0.3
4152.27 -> 0.9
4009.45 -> 0.9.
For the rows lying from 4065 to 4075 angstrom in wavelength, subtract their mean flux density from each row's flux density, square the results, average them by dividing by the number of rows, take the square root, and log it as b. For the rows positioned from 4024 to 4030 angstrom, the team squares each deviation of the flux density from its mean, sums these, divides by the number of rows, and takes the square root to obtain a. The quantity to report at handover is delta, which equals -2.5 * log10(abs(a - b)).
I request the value 1.78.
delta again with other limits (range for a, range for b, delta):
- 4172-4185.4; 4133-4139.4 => 1.80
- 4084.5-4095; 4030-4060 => 1.62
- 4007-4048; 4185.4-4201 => 2.11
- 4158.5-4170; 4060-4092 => 1.47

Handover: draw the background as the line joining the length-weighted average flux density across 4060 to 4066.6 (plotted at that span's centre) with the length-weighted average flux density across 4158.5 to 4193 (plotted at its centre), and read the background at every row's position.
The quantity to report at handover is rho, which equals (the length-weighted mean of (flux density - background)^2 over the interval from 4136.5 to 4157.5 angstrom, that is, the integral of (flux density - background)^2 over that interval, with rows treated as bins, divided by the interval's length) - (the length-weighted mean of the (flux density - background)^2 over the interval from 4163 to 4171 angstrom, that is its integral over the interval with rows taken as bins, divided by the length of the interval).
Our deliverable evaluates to -0.01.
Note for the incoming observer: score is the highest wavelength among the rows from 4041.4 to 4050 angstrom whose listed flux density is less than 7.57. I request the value 4047.48 angstrom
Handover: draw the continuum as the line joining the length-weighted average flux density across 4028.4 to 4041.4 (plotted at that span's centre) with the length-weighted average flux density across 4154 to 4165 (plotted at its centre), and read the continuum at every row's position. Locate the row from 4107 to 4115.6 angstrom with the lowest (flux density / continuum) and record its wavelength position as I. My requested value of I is 4109.46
